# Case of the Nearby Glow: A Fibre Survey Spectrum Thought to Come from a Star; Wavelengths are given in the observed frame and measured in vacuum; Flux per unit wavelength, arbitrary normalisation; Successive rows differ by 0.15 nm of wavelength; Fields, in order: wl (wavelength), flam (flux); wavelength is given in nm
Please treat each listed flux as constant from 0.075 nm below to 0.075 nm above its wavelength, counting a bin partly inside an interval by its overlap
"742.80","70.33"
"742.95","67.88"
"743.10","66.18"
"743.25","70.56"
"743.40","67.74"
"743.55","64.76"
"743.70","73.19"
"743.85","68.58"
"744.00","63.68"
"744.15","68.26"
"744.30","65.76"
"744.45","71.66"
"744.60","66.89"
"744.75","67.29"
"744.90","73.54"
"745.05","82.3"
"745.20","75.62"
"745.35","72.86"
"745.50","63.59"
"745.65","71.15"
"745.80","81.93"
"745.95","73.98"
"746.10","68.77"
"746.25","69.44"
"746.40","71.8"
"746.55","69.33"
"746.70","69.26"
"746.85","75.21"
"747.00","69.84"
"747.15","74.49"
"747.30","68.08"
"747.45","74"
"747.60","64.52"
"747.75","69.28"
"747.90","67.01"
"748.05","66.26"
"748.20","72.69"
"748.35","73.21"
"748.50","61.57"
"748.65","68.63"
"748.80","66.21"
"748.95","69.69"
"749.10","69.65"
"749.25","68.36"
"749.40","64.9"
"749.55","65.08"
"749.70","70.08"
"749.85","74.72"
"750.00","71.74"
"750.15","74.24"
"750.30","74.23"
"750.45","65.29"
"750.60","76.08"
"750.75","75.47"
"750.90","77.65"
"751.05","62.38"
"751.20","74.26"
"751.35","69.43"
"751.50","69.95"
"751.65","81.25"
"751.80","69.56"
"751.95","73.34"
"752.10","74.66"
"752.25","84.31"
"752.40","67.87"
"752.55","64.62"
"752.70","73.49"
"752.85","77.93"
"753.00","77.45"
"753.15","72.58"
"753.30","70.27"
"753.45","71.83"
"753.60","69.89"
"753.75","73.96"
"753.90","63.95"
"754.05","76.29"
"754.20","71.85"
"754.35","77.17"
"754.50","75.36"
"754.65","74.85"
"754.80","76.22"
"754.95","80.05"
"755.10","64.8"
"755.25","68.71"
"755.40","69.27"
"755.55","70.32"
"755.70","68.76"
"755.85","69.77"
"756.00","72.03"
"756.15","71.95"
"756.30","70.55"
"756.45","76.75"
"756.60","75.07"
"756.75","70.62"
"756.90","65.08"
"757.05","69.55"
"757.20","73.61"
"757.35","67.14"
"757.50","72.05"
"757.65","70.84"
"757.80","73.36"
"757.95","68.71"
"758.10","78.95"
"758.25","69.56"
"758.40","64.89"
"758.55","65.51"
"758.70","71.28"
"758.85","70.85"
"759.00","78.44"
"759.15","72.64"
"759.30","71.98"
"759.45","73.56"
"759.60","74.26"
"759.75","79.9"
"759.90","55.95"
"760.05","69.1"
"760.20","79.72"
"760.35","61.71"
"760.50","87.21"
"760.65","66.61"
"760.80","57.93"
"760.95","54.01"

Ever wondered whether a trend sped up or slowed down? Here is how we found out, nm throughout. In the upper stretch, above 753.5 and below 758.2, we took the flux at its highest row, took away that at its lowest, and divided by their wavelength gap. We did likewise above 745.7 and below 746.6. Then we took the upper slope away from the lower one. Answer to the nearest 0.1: -18.8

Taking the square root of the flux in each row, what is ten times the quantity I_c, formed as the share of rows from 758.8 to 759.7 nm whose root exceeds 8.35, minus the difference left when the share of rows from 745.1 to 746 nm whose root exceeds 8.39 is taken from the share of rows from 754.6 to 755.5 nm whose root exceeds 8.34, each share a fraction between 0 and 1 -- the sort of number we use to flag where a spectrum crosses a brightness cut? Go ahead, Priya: 13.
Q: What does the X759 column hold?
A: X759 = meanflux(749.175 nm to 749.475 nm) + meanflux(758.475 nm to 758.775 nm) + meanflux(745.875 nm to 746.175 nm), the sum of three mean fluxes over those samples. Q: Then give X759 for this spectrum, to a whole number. 206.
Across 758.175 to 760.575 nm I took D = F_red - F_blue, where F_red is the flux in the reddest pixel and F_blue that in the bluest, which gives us 18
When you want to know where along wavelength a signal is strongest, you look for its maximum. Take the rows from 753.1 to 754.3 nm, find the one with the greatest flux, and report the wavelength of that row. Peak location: 754.05 nm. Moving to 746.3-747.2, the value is 746.85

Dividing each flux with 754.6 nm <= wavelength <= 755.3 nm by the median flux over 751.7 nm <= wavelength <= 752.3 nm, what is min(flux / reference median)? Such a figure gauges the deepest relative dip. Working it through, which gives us 0.88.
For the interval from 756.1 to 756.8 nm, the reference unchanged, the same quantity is 0.95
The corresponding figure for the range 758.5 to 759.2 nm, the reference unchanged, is 0.89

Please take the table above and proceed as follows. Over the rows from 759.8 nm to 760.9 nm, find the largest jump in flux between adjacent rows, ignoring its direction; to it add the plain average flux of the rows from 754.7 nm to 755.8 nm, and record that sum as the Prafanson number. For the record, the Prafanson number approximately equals 97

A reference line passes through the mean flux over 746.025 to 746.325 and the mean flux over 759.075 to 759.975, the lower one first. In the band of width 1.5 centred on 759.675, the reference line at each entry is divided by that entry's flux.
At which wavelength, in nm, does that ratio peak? 759.90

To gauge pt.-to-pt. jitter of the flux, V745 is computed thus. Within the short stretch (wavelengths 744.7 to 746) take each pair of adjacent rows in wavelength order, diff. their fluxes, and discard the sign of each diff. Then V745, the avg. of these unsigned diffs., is 8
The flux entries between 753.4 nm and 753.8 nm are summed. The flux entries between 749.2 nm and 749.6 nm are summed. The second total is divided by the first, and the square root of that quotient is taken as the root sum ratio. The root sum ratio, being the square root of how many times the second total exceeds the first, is 0.96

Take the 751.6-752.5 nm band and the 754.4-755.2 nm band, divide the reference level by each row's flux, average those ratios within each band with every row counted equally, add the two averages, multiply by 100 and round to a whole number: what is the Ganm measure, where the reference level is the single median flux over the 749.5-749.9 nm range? 189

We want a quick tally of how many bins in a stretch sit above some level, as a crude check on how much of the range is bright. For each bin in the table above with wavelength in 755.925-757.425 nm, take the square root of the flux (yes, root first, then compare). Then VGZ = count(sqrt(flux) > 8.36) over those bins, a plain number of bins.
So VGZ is 7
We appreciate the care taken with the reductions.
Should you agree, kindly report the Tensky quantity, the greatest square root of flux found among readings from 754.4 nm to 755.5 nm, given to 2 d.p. 8.95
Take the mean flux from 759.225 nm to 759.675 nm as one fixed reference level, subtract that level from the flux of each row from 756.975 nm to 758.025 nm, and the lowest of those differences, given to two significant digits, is -6.1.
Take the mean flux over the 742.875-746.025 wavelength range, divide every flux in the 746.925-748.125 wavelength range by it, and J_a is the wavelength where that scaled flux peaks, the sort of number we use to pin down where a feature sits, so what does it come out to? 747.15 nm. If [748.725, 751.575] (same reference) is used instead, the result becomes 750.90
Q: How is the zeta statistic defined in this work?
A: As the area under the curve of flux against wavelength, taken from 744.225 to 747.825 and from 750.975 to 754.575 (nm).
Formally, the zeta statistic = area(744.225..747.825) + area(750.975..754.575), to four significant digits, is 518.1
